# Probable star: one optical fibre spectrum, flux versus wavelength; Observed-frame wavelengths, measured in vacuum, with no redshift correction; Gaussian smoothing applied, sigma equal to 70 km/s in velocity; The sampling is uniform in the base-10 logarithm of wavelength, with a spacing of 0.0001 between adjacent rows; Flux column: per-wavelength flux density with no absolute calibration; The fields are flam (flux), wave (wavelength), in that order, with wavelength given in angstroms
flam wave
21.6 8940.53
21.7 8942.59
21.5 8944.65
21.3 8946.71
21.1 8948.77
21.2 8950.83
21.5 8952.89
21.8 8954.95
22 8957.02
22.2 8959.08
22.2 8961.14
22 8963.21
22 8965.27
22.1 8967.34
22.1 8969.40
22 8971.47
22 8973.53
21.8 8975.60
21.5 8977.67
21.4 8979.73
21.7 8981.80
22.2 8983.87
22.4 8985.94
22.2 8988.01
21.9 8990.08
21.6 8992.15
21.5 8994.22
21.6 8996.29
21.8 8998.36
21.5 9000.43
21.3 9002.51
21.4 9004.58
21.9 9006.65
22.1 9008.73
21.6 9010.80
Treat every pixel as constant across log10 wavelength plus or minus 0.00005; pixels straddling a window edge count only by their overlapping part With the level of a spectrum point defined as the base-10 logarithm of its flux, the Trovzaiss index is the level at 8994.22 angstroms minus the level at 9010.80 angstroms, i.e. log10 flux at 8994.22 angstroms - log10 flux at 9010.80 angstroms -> -0.002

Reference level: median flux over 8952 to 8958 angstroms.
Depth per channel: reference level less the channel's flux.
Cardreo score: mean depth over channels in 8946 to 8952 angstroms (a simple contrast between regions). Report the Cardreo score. 0.60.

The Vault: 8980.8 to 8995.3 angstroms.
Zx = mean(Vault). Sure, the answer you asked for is 21.9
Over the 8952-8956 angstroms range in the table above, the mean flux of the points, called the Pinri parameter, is 21.6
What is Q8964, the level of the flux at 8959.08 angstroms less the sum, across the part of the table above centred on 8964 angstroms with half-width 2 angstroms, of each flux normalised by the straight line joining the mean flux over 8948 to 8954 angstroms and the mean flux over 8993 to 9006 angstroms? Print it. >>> 20.1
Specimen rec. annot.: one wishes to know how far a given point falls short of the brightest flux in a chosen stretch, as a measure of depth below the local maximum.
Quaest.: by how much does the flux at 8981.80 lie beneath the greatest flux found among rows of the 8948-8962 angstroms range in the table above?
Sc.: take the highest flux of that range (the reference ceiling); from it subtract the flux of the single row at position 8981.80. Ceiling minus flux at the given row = 0.5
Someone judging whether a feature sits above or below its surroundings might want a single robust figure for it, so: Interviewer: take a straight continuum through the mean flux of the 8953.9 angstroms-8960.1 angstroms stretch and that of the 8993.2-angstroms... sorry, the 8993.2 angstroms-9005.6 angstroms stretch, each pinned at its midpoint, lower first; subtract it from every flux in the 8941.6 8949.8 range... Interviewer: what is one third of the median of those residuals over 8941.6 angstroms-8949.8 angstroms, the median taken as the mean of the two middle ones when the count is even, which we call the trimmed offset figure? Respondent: -0.24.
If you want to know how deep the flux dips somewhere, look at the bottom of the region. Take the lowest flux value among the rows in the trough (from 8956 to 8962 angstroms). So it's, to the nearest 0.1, 22.0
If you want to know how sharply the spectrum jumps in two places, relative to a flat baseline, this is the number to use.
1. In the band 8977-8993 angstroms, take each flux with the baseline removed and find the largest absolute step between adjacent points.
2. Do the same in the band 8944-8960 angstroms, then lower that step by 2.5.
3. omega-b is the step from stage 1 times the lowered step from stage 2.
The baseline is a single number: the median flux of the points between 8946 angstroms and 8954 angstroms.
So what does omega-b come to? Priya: -1.10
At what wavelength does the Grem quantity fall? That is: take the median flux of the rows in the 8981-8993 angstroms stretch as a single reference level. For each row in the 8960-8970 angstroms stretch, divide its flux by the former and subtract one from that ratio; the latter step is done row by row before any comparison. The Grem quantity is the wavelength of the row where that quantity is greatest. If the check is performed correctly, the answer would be 8961.14 angstroms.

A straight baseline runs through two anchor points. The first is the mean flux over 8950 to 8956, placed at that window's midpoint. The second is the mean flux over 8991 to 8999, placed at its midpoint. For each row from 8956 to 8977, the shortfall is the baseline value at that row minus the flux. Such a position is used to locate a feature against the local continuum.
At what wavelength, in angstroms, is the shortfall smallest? 8959.08 angstroms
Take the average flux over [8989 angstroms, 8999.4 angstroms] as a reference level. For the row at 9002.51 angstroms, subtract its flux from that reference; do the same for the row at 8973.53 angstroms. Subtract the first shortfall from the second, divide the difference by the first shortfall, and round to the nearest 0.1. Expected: -1.8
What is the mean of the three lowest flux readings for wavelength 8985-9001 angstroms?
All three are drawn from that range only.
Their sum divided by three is 21.5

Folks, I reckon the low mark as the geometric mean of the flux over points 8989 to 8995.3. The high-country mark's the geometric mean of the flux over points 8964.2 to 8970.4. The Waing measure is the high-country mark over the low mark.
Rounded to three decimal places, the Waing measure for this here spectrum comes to 1.018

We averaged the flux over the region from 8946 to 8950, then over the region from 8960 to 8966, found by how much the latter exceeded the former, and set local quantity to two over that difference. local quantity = 2.3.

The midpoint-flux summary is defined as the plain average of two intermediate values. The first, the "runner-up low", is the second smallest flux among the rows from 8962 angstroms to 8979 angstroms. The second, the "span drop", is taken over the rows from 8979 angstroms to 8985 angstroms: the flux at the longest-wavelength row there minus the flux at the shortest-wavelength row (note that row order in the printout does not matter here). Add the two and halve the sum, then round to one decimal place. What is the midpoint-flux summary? 11.3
